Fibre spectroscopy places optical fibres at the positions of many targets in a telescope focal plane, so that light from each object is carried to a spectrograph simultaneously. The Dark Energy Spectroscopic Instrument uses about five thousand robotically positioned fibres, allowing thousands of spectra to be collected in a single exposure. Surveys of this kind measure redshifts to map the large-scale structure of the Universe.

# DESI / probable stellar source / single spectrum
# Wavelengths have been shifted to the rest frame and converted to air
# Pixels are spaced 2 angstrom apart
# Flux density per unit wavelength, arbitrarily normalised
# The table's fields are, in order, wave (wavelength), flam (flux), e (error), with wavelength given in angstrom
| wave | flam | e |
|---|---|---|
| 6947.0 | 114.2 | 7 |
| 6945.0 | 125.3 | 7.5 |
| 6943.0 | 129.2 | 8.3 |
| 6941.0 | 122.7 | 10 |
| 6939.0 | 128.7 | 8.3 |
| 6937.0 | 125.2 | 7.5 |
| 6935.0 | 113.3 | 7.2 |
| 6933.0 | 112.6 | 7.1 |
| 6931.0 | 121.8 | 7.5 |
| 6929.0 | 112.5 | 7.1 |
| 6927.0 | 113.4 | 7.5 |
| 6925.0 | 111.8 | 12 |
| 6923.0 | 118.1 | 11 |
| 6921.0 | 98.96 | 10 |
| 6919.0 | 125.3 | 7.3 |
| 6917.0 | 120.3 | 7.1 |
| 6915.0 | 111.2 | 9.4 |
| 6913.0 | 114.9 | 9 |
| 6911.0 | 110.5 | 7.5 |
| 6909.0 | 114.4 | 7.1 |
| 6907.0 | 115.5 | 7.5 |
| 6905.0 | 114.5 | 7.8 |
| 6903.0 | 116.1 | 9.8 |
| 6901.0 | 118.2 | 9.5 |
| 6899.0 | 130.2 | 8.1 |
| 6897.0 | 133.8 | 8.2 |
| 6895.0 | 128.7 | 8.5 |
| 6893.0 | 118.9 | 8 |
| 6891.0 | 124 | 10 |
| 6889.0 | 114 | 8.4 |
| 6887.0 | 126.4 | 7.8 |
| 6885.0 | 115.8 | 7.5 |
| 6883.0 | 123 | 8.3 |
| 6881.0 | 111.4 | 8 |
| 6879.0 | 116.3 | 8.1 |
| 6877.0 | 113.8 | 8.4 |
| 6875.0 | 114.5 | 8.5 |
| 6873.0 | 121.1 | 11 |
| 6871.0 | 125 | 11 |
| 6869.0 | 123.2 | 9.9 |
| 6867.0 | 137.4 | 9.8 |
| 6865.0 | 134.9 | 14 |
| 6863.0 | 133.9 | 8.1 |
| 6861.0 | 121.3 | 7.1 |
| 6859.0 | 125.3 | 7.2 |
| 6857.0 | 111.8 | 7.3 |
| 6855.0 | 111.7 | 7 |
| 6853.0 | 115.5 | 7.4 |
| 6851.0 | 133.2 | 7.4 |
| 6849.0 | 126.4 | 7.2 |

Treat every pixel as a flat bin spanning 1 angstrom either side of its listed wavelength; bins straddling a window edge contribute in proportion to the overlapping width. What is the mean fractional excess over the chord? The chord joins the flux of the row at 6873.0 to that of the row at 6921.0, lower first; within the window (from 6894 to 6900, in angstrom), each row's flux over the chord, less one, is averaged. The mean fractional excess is 0.19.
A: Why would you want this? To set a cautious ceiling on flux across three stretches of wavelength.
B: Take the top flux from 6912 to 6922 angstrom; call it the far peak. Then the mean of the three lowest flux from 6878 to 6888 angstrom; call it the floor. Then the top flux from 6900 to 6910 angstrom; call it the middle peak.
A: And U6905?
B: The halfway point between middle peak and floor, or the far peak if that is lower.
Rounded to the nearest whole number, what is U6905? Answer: 116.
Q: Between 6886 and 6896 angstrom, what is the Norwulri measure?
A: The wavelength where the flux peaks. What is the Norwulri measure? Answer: 6895.0 angstrom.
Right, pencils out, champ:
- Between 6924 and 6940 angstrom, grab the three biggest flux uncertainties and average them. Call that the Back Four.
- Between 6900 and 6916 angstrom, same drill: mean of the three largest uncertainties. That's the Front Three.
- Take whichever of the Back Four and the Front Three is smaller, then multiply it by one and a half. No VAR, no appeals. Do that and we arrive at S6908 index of 13.9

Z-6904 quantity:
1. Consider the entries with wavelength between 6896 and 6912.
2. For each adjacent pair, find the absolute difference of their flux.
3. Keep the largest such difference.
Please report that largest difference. 12.0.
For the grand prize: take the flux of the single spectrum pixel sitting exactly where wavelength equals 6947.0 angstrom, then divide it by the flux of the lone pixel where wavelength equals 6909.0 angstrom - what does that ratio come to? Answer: 1.00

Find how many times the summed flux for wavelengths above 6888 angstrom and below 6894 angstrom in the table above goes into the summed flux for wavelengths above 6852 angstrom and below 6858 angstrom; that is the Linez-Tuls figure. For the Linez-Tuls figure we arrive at 0.95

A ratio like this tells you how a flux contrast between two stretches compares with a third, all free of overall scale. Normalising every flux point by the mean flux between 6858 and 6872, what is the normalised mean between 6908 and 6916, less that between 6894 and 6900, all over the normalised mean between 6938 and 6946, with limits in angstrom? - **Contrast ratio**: -0.14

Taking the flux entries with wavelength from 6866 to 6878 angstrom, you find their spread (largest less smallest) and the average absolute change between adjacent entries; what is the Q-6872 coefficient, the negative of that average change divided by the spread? -0.23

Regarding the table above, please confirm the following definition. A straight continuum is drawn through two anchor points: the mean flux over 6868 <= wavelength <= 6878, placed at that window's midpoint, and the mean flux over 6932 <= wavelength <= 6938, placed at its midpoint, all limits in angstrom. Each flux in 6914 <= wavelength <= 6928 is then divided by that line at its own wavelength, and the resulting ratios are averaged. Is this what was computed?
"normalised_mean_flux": 0.97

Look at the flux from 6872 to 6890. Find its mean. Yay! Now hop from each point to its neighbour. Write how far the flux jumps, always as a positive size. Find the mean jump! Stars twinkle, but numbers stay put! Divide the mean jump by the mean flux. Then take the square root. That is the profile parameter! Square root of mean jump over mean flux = 0.245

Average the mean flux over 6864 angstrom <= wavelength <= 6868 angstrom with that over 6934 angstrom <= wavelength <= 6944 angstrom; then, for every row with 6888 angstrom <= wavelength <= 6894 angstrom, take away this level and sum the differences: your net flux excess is -33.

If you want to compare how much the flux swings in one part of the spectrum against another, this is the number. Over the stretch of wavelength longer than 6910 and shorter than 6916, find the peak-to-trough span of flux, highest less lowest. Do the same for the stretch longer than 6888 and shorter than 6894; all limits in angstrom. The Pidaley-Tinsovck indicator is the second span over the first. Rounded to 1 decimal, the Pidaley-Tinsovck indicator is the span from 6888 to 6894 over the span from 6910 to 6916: 2.3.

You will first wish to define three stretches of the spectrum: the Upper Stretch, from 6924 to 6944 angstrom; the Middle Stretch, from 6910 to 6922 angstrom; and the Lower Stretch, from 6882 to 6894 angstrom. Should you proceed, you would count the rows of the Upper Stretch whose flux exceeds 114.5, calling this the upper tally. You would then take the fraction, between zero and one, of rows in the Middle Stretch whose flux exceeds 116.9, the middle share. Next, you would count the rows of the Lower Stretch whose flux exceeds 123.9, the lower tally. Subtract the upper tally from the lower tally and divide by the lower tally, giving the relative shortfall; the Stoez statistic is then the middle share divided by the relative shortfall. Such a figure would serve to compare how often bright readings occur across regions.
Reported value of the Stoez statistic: -0.2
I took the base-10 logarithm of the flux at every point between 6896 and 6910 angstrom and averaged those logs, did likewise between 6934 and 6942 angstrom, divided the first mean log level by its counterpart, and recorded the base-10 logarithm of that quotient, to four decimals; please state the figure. -0.0016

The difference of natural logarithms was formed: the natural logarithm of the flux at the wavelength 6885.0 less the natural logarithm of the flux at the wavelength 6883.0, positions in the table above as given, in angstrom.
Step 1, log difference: -0.06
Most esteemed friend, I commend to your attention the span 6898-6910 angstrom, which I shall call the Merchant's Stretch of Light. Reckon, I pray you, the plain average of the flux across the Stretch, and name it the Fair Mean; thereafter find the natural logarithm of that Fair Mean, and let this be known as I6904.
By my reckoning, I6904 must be 4.77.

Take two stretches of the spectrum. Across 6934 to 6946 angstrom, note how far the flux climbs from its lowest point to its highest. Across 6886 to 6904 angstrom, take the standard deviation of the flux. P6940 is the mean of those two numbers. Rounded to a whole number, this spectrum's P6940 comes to 11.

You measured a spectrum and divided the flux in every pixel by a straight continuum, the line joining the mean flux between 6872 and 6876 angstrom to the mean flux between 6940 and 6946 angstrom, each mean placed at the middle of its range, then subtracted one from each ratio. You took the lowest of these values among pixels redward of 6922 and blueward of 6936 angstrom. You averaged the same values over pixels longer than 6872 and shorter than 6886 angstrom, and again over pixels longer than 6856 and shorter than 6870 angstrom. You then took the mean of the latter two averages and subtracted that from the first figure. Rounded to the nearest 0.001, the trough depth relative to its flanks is -0.133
